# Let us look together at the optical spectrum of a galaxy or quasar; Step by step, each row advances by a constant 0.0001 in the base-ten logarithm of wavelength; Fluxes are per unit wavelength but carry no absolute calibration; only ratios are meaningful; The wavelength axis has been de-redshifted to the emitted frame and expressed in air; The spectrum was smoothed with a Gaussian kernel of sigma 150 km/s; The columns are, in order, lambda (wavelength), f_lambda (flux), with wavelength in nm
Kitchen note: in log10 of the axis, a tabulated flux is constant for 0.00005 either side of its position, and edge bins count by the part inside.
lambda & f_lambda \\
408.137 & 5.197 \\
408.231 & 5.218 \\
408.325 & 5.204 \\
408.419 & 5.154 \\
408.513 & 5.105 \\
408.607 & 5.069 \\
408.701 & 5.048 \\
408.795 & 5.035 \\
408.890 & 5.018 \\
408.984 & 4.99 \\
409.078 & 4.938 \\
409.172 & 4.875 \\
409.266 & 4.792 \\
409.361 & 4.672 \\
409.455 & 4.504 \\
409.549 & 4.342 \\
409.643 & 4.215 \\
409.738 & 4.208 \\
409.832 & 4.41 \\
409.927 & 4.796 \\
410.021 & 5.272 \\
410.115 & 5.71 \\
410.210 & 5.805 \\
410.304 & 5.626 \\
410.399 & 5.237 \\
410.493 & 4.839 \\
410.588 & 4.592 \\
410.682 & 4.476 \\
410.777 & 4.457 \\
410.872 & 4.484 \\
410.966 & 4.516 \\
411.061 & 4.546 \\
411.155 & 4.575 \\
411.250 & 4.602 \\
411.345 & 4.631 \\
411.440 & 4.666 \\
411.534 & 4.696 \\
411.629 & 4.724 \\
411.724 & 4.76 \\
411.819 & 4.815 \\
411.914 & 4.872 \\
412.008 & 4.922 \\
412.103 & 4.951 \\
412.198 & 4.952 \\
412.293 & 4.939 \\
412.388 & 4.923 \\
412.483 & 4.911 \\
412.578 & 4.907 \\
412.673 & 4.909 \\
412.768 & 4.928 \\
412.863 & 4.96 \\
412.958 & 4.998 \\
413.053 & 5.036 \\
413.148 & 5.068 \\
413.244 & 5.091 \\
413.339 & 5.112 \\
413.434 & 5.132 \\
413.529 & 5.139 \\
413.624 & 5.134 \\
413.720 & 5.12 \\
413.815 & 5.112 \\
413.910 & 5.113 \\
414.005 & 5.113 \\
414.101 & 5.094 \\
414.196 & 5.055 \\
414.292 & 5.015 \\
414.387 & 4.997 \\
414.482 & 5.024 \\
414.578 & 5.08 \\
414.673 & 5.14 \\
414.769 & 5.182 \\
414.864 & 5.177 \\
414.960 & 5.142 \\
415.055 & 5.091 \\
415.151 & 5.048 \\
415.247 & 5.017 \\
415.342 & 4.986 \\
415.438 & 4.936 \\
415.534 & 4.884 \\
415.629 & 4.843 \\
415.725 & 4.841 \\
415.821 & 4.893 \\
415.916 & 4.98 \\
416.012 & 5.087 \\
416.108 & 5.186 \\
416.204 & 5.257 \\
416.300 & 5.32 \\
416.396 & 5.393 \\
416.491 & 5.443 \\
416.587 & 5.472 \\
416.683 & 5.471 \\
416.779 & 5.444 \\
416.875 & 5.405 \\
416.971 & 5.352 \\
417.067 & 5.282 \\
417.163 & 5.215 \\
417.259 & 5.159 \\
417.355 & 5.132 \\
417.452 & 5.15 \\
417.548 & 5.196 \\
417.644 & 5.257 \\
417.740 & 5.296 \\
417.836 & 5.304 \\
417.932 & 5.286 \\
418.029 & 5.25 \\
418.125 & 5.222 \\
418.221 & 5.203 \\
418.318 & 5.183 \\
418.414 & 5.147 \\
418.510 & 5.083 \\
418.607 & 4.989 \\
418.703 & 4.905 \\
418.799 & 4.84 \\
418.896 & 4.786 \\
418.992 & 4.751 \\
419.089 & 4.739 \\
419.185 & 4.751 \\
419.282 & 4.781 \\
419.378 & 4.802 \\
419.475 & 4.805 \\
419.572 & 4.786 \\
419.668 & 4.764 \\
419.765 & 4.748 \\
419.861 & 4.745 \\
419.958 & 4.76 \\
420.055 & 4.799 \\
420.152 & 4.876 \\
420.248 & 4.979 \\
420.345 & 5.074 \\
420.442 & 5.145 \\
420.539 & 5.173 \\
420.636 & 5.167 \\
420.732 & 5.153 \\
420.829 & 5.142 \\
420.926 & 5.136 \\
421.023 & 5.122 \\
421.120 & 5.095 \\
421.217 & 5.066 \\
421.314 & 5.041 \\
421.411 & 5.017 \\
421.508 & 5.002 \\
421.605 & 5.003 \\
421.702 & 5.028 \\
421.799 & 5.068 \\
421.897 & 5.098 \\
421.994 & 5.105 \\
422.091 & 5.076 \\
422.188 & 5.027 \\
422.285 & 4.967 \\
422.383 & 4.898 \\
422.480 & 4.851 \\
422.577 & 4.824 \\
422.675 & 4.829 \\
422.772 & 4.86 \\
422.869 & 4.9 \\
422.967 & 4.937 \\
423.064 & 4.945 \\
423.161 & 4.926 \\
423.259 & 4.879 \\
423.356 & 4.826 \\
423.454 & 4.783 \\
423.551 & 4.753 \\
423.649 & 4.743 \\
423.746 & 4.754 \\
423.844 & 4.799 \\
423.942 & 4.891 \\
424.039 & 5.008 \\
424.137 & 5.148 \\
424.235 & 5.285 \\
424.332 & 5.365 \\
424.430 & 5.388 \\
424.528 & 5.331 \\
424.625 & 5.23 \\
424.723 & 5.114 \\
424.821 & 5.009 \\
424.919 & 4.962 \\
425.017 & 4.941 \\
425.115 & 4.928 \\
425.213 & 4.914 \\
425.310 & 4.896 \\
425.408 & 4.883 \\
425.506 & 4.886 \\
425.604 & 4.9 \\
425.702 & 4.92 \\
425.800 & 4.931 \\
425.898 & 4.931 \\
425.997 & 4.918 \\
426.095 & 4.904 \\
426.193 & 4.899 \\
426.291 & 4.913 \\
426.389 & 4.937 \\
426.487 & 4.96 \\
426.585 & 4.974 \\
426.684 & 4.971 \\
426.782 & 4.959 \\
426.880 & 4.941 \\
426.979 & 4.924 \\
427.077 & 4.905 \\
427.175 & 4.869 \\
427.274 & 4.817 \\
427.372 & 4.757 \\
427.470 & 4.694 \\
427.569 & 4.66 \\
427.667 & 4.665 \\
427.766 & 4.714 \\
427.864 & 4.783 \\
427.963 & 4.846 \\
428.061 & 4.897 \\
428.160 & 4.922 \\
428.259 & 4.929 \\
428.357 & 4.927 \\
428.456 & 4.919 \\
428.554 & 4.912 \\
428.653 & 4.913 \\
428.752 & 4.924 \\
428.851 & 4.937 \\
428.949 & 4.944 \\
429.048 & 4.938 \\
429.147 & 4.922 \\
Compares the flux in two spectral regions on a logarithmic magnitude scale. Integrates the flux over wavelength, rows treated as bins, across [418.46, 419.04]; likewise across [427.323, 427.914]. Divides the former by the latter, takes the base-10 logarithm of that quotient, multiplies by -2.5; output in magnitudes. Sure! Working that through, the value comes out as -0.02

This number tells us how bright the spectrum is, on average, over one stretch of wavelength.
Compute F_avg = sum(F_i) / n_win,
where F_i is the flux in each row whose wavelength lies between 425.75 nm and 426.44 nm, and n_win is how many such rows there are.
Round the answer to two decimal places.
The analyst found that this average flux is 4.92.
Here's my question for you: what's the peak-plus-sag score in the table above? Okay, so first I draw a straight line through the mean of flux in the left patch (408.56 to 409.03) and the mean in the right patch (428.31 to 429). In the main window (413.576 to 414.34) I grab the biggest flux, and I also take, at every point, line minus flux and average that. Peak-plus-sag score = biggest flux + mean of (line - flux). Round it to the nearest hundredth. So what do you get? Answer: 5.04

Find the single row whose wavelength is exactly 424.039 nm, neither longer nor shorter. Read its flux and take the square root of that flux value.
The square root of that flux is 2.24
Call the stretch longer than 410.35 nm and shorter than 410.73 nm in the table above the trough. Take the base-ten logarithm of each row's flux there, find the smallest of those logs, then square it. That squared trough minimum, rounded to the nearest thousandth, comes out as 0.424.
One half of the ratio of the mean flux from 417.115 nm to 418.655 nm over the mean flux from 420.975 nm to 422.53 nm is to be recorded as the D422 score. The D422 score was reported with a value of 0.516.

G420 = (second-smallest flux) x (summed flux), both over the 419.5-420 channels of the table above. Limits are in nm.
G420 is 113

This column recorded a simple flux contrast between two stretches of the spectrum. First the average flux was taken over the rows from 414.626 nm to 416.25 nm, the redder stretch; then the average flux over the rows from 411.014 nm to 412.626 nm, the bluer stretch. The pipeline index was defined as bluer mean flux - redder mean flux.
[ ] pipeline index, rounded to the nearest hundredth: -0.25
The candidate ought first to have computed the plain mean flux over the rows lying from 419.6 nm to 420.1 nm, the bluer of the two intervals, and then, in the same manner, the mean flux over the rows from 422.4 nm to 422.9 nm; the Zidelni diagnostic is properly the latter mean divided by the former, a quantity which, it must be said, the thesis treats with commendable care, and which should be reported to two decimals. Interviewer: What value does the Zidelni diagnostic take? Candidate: 1.02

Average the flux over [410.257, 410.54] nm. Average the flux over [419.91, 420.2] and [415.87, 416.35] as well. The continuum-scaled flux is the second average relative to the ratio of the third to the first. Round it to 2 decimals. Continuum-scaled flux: 4.88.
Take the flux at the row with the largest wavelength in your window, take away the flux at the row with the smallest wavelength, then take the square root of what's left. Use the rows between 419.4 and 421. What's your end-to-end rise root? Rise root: 0.58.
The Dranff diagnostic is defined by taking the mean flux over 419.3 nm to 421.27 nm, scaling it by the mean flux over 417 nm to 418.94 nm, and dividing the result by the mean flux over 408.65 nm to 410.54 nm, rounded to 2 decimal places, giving 5.20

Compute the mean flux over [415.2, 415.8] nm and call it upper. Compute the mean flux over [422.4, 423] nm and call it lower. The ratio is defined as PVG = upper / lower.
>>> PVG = 1.01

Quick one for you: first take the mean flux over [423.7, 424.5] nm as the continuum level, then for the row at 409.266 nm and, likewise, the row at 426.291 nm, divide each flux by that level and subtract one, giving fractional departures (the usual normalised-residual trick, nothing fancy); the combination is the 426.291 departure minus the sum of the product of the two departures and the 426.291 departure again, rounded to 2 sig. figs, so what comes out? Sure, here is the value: -0.0019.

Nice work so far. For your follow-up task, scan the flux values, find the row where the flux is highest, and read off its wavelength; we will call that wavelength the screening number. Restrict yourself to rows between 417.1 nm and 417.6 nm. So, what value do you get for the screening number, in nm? 417.163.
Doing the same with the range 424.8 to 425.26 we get 424.821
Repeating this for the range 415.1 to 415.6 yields 415.151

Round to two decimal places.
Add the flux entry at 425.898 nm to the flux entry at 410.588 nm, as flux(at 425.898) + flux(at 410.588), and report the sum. 9.52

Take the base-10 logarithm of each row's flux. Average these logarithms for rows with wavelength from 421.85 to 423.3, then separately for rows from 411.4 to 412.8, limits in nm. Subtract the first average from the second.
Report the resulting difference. -0.007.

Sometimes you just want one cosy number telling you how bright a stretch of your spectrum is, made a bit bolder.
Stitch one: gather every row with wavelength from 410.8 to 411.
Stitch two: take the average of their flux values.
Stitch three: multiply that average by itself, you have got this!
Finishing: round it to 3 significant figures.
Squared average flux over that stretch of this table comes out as 20.2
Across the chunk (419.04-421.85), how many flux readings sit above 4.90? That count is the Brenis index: 17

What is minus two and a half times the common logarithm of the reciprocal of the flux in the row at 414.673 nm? 1.777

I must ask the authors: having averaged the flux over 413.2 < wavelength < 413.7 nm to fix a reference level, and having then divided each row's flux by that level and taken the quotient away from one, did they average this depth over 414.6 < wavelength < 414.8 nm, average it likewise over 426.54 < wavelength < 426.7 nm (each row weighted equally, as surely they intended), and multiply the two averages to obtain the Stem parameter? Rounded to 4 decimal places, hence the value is -0.0002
